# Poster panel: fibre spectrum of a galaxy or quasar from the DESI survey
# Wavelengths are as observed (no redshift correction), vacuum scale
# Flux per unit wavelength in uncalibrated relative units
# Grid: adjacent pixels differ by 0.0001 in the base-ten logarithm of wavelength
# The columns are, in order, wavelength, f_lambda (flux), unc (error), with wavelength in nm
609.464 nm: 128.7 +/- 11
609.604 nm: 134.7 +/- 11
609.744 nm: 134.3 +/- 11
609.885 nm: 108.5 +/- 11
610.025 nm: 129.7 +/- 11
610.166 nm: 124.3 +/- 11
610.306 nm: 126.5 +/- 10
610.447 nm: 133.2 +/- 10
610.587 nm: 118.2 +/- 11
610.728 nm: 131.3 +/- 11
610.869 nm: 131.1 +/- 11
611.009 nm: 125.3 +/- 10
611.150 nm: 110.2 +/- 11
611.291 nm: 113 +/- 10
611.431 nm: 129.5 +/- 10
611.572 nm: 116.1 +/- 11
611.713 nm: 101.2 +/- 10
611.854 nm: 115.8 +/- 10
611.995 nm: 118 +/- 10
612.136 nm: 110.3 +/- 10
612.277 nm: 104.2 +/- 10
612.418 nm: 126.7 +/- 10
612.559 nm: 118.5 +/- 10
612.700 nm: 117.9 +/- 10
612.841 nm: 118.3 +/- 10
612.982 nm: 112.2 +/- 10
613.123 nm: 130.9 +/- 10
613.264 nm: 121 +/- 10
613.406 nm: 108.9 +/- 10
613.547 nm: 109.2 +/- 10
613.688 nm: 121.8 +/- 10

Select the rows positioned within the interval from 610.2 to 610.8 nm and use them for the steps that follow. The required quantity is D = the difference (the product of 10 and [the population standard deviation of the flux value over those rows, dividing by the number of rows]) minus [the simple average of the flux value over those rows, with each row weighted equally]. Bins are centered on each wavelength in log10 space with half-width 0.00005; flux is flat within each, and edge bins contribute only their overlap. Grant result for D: -69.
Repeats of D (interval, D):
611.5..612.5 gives -33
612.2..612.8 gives -36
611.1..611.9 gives -30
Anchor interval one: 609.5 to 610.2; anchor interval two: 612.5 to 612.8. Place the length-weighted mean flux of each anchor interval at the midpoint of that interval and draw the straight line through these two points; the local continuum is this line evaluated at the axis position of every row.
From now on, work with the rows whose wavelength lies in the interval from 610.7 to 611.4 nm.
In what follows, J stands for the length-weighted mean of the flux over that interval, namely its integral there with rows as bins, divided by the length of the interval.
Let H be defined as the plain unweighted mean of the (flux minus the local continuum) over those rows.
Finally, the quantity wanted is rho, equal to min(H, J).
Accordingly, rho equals -0.9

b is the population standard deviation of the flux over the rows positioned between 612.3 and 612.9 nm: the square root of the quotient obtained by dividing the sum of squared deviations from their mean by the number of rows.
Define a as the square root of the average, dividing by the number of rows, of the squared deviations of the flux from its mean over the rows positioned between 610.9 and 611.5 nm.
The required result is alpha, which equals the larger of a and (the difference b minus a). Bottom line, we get 8.1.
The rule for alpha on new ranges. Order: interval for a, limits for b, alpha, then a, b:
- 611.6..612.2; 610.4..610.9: 6.5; 6.5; 6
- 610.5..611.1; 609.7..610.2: 5.4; 5.4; 10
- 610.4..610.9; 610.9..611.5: 6.0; 6.0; 8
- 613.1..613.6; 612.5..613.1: 9.1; 9.1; 3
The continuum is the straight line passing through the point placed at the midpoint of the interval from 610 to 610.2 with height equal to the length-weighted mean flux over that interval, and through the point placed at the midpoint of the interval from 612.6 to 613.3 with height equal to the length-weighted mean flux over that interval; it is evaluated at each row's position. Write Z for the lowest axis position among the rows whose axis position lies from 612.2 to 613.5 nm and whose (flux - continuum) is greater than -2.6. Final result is 612.418 nm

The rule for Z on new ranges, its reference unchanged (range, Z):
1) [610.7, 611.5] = 610.728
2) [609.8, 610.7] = 610.025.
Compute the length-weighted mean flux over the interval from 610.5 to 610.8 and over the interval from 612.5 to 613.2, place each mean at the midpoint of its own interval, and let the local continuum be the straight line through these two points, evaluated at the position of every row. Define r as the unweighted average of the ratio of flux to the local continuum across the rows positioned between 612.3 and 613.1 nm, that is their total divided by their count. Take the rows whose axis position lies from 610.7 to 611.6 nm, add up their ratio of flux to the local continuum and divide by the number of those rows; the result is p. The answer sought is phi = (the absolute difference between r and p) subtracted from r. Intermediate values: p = 0.99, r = 0.99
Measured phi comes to 0.99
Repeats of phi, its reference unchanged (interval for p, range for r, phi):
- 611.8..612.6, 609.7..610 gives 0.95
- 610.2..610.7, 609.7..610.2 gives 0.95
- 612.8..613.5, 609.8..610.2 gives 0.91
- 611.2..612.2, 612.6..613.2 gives 0.94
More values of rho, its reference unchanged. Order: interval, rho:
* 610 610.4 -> 1.2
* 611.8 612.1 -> -3.5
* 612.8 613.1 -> -2.2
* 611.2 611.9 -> -6.3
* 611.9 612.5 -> -4.8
